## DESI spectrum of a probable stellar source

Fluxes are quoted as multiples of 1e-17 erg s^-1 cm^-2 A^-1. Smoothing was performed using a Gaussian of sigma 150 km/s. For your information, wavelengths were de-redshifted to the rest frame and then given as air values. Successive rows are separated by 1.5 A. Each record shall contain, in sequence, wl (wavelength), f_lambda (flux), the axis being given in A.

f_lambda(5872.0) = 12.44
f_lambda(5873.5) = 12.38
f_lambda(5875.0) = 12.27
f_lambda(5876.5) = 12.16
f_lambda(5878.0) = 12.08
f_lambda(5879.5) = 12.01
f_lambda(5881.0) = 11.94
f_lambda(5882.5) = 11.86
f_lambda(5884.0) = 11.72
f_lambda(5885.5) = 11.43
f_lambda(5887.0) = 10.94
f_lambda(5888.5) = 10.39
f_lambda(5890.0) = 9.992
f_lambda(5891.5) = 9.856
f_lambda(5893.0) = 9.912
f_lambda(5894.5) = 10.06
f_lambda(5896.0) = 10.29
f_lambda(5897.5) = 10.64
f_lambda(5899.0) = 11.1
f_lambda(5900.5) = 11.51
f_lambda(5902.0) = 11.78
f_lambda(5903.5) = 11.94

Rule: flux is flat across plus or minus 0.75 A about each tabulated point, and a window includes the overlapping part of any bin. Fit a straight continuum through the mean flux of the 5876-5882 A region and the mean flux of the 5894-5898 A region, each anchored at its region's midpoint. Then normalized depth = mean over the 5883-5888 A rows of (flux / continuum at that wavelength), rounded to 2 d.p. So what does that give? 1.00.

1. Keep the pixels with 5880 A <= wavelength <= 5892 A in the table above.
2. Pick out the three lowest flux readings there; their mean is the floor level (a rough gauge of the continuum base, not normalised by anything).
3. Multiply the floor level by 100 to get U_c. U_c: 1008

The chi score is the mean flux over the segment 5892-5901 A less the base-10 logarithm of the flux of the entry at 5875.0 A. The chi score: 9.5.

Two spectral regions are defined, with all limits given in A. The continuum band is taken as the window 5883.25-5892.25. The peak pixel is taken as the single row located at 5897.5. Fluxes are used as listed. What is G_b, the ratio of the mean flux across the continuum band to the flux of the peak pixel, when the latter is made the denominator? 1.01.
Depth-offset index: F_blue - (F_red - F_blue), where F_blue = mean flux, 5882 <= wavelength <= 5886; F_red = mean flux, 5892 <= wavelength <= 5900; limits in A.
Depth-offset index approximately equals 12.9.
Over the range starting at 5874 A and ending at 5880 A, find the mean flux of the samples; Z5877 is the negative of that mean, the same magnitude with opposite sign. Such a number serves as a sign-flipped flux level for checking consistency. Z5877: -12.1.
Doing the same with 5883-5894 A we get -10.6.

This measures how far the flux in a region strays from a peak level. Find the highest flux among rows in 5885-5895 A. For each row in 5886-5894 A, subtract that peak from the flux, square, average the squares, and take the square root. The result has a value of 1.28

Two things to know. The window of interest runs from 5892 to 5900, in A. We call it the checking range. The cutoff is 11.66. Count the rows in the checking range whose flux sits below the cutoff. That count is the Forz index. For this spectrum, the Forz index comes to 5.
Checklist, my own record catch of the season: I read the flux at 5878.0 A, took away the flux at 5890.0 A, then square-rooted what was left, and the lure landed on 1.44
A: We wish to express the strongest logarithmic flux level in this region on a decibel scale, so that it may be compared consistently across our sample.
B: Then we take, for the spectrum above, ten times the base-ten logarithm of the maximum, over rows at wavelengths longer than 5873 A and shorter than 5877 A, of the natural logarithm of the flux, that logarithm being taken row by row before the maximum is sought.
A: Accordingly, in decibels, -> 4.01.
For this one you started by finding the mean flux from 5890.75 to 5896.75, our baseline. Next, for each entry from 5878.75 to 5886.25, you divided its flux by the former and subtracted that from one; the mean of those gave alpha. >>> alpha -0.18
